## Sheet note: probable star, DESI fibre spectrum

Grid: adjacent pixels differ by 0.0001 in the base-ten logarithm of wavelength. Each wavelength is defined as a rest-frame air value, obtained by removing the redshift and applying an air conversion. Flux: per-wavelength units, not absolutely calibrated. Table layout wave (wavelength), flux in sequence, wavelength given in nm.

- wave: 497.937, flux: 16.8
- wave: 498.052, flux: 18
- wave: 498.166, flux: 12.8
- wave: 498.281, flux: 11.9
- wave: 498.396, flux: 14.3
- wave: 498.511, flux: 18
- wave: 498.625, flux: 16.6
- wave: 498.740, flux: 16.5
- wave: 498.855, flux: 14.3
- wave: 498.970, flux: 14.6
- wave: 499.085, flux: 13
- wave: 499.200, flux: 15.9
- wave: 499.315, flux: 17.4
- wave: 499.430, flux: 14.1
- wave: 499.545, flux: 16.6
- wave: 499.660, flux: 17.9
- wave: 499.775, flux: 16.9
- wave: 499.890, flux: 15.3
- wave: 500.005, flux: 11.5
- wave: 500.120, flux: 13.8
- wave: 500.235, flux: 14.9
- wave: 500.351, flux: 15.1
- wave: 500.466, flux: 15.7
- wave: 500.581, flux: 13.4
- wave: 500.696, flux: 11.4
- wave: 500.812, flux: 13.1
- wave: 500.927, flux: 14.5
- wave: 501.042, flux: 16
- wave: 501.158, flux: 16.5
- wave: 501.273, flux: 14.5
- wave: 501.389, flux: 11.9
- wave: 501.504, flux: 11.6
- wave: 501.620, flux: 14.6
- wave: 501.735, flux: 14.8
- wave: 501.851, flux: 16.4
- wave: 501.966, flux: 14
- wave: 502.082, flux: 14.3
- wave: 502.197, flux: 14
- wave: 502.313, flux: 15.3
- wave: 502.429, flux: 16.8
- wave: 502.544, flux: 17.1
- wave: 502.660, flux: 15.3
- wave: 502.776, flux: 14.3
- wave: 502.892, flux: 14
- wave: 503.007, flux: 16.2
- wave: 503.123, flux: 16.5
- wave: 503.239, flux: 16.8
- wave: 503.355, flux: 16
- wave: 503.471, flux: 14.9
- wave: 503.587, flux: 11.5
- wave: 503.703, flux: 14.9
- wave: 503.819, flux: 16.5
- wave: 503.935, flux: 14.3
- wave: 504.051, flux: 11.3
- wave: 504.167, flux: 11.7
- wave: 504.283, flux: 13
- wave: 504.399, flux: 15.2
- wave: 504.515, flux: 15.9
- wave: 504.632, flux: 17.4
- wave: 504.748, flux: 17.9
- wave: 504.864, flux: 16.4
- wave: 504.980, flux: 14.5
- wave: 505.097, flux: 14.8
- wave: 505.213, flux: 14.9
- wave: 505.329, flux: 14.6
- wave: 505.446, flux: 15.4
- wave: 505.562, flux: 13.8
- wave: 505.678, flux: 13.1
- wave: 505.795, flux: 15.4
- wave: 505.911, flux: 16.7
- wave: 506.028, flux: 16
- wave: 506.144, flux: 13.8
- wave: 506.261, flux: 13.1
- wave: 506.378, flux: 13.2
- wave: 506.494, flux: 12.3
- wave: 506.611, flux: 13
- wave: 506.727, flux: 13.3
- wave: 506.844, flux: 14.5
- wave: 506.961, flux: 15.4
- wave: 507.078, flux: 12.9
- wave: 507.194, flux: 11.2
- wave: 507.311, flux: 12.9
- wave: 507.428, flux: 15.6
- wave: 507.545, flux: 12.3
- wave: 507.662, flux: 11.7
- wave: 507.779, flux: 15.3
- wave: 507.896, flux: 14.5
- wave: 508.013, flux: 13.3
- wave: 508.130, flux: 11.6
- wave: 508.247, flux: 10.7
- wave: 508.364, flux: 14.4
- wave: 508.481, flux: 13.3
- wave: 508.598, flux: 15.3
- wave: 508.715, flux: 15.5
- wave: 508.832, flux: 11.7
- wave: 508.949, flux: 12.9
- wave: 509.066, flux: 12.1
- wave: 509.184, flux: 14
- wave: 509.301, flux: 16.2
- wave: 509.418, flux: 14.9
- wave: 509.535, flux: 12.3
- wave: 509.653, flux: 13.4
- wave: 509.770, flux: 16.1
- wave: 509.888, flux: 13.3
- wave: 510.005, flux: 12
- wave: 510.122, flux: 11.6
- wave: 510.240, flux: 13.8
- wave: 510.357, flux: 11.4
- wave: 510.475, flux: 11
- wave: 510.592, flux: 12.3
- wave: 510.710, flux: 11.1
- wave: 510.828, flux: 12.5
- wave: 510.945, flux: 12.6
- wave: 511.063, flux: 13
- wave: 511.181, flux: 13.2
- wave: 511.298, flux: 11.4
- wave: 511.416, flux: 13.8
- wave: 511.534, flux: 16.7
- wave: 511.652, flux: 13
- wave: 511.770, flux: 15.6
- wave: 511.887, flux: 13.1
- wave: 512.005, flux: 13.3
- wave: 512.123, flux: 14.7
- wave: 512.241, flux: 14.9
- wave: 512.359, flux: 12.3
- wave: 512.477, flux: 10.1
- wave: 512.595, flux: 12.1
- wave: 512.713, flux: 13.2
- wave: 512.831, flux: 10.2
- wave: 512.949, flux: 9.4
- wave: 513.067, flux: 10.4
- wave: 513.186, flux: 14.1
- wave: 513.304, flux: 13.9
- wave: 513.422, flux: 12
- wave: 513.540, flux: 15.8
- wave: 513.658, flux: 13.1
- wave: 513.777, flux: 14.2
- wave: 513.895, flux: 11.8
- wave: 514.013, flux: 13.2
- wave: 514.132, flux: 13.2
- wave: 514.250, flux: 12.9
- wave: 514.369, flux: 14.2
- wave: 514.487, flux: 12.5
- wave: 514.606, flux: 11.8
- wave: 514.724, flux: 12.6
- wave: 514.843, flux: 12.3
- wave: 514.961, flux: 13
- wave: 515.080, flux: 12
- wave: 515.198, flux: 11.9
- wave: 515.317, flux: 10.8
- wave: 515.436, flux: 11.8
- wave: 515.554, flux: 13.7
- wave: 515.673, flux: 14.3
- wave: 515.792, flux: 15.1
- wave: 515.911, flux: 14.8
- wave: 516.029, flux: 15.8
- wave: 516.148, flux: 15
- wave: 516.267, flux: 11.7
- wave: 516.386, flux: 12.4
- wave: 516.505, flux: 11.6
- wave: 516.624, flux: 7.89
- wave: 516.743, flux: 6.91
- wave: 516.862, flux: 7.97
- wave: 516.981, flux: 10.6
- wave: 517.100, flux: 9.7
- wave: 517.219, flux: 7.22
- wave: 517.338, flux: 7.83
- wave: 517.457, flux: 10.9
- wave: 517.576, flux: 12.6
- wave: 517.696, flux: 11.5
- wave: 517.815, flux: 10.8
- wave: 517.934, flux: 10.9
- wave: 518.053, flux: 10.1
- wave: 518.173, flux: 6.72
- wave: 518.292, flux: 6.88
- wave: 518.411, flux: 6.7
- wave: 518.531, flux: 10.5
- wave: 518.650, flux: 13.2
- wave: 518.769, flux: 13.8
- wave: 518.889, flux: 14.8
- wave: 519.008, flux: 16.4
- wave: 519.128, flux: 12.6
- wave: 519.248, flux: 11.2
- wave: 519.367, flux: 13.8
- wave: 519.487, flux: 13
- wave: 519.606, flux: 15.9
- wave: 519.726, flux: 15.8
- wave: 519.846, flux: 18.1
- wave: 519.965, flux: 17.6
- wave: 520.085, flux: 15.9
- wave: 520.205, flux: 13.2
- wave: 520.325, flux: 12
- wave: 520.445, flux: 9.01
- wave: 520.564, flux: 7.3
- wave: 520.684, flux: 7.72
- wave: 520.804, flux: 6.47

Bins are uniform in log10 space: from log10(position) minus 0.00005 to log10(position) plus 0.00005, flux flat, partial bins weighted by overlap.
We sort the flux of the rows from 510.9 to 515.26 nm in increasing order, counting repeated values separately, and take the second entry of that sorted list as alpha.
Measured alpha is 10.1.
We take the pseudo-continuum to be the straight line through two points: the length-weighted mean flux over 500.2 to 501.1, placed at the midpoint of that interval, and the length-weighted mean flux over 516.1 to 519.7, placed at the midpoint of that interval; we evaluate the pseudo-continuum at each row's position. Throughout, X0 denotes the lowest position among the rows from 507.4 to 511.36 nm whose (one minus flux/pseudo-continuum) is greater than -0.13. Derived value 507.545 nm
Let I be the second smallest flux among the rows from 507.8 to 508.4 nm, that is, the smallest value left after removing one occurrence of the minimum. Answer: 11.6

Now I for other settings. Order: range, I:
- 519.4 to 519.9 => 15.8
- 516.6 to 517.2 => 7.89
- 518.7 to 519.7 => 12.6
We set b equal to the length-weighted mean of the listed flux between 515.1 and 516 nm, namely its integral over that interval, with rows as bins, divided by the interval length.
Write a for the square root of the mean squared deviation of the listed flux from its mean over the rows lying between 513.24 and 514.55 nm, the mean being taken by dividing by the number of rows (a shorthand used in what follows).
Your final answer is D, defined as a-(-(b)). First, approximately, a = 1.1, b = 13.2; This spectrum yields 14.3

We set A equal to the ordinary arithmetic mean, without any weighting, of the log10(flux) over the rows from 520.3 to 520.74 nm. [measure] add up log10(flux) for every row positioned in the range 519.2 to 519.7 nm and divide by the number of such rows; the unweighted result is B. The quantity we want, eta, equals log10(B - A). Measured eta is -0.74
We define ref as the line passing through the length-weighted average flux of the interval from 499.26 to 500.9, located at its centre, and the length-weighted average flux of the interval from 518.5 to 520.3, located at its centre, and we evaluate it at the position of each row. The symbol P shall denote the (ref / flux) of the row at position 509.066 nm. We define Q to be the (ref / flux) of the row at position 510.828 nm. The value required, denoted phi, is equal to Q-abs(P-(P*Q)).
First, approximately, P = 1.21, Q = 1.17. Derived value 0.966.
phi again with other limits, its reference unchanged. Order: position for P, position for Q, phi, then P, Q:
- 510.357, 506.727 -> 0.972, 1.28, 1.10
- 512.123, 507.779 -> 0.913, 0.99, 0.96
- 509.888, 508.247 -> 0.964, 1.10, 1.37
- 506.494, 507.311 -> 0.974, 1.19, 1.14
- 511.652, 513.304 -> 0.995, 1.12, 1.04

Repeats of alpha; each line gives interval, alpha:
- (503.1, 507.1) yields 11.5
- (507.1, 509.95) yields 11.2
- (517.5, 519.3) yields 6.72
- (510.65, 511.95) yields 11.4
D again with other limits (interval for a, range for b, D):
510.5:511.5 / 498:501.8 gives 15.6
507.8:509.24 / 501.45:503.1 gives 16.4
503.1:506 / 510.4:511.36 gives 13.9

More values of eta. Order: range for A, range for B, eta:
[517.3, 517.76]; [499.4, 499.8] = -0.72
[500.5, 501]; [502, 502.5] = -1.21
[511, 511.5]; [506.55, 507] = -1.41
